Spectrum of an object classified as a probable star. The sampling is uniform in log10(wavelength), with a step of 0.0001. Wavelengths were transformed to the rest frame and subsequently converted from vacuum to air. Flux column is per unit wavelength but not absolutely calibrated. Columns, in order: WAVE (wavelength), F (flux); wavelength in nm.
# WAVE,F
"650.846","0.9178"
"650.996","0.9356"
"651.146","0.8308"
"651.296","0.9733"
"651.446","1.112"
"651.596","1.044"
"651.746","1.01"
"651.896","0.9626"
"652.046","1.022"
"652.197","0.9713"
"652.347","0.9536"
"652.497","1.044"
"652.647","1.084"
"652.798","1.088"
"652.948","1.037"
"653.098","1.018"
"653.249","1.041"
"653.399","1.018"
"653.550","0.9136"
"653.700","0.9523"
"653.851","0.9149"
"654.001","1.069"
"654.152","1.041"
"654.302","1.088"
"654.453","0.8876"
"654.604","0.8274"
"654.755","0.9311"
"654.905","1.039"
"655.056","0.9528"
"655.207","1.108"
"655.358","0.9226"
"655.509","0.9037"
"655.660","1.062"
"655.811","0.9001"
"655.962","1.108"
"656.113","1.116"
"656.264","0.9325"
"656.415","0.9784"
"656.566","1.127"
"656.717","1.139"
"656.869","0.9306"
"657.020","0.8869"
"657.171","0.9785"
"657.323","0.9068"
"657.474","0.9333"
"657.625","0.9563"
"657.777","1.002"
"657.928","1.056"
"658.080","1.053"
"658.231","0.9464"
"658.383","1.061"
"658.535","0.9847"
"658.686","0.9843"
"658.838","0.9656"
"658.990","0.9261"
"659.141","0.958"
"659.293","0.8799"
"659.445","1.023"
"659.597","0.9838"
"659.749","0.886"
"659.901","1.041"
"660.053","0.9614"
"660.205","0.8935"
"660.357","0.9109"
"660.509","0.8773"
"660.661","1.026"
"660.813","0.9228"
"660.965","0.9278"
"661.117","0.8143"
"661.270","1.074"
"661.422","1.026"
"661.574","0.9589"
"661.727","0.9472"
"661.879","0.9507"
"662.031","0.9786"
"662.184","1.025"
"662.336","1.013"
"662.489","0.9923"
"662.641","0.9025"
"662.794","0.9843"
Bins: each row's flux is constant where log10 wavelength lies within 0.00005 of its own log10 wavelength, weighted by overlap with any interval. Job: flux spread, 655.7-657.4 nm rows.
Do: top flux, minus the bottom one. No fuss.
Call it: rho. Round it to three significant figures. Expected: 0.252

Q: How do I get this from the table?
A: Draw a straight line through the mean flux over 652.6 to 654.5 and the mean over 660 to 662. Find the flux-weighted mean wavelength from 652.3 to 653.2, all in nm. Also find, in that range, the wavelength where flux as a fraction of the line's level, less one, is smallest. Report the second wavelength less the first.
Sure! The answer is -0.38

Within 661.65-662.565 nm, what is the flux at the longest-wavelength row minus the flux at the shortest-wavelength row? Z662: 0.05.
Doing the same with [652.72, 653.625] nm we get -0.17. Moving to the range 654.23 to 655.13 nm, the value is -0.14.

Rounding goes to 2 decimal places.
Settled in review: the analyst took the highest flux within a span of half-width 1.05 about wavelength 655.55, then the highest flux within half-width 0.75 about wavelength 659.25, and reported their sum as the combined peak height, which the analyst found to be 2.17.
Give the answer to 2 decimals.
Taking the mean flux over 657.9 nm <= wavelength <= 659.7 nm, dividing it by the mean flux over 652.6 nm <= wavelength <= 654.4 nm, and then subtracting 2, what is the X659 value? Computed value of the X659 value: -1.04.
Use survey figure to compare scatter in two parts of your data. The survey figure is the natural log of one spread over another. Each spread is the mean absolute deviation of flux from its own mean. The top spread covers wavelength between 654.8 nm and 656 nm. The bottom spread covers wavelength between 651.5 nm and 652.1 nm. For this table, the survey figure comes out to 1.2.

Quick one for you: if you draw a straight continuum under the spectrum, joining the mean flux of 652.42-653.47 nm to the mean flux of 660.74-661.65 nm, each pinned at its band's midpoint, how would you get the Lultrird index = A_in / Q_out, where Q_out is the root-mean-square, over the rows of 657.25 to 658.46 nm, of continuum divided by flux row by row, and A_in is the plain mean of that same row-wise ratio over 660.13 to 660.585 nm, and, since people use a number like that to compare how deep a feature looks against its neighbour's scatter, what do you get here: 1.07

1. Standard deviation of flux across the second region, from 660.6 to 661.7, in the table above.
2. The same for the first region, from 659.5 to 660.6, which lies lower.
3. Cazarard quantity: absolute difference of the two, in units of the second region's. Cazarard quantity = 0.30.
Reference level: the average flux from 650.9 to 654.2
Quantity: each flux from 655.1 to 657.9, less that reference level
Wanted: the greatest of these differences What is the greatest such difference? 0.14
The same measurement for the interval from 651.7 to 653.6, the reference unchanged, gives 0.09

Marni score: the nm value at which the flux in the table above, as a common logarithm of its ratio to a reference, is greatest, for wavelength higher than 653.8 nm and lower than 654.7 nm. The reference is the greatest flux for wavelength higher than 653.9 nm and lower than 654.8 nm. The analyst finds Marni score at 654.302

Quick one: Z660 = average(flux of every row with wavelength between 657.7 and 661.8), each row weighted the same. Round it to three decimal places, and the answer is 0.966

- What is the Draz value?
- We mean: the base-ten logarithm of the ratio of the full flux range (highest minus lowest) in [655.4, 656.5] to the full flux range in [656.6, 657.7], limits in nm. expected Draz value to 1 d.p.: -0.1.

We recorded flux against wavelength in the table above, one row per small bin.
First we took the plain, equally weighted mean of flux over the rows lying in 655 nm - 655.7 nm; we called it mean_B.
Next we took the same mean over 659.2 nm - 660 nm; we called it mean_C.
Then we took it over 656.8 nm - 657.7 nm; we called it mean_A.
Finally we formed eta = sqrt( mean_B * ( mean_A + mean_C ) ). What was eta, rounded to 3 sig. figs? 1.37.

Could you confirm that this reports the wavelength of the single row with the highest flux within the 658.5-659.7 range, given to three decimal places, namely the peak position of 659.445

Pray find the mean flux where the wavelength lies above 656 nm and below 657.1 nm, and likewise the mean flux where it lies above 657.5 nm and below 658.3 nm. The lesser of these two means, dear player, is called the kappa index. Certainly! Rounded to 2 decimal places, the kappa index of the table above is 1.00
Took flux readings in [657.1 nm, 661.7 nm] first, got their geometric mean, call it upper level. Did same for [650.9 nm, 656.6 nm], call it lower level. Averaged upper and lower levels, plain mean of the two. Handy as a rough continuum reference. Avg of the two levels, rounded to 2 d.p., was 0.98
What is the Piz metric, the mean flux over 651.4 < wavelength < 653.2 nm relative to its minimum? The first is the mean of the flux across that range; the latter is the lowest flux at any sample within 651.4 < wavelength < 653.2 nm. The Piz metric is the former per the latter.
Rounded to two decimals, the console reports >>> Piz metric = 1.08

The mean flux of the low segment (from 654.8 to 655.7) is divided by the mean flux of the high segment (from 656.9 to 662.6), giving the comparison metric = 1.03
